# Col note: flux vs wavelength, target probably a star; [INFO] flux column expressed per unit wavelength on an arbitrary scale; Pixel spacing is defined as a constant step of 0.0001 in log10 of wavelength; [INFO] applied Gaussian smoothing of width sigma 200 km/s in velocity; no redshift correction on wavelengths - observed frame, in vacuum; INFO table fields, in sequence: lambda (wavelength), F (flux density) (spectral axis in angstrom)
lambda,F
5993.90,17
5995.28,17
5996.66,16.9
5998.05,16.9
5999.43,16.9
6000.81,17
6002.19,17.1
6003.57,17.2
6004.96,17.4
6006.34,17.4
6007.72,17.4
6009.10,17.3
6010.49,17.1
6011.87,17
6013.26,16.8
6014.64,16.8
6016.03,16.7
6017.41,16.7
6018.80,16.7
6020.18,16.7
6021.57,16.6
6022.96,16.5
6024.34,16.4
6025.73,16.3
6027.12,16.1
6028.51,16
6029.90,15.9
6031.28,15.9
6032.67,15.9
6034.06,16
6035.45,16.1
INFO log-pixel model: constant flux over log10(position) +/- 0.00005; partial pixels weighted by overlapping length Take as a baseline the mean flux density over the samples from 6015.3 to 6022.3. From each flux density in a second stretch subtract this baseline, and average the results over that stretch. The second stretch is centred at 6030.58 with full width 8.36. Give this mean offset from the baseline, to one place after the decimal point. -0.7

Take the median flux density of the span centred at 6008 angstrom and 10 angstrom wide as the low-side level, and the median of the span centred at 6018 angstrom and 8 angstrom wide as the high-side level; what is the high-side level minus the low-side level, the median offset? -0.60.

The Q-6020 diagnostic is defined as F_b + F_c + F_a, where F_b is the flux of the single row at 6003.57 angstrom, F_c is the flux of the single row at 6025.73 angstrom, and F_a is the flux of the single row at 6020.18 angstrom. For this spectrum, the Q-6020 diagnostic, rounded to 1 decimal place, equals 50.2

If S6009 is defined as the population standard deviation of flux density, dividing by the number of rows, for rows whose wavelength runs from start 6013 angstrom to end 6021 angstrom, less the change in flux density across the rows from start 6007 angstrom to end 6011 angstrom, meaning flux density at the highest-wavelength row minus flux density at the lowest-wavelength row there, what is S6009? 0.3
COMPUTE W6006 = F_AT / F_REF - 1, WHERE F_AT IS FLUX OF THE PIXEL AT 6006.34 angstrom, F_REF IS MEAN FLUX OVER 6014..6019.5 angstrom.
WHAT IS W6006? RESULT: 0.040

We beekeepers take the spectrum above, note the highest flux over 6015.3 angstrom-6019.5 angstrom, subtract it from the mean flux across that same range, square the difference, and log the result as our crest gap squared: 0.000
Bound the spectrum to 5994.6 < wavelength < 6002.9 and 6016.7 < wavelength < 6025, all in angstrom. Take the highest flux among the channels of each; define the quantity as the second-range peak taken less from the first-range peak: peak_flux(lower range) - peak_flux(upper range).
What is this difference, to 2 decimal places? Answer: 0.40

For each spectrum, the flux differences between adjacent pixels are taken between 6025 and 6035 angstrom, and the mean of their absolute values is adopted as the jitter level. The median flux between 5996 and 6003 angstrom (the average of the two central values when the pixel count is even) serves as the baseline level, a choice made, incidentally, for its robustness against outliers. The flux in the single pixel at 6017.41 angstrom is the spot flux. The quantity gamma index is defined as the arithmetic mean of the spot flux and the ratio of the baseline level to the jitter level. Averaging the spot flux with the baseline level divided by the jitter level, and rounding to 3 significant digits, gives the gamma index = 110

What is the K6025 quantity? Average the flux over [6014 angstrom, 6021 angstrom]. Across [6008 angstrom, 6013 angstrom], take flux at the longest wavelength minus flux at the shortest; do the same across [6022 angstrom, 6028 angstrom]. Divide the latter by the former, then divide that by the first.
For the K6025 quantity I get 0.08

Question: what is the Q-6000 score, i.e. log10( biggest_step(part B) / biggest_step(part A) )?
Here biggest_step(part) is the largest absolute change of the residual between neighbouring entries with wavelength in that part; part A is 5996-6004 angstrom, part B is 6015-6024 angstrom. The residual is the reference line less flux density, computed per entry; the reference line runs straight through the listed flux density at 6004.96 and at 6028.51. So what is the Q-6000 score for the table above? -0.343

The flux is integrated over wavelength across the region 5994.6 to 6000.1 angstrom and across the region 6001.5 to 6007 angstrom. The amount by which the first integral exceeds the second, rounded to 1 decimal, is -2.0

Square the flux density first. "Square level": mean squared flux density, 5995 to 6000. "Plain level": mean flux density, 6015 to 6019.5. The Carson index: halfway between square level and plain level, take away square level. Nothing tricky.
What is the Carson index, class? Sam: -135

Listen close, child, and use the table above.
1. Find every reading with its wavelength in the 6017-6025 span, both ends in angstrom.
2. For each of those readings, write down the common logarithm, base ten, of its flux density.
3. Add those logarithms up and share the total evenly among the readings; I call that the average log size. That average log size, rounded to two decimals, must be 1.22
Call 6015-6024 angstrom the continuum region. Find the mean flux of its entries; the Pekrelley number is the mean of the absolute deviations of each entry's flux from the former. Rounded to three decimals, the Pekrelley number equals 0.067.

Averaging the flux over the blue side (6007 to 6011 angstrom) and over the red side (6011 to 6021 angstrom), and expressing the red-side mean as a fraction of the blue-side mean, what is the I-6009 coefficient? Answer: 0.971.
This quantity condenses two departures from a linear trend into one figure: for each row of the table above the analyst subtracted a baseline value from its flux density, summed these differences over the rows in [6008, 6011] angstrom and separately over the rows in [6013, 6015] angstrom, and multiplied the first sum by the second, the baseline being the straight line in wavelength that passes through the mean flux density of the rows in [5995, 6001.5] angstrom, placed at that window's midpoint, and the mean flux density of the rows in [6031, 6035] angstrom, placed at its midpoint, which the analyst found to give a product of 0.78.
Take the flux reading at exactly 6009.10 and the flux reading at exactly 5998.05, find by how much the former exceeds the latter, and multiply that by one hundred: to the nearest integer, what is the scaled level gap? 40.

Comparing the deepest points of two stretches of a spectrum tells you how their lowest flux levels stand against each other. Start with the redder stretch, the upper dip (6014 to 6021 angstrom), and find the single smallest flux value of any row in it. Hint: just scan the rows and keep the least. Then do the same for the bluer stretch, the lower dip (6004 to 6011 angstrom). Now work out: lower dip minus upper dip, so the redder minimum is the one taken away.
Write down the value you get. 0.40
